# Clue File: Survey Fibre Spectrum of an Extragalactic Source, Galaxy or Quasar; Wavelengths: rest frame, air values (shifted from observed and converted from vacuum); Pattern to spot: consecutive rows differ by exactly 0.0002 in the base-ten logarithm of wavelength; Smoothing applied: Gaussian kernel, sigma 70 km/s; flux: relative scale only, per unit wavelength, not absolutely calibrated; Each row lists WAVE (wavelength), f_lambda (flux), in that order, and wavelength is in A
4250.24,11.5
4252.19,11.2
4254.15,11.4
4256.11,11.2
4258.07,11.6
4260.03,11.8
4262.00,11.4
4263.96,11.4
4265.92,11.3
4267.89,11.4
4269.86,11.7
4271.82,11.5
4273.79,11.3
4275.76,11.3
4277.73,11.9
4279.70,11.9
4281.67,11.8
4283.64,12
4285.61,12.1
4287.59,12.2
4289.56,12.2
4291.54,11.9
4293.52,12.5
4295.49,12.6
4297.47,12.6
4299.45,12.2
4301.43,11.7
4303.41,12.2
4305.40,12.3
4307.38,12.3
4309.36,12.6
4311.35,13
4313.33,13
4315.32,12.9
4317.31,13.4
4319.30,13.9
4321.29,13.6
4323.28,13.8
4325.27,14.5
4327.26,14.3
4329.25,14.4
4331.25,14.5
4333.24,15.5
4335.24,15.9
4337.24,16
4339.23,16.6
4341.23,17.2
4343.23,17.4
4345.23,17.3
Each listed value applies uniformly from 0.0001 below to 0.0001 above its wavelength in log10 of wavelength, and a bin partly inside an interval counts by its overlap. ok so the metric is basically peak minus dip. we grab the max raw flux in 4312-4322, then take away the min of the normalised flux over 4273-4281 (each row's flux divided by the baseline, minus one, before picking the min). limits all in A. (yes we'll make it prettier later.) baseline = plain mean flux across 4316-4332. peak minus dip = 14.1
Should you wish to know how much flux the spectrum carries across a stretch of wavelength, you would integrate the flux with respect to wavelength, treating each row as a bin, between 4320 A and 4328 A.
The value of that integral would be 112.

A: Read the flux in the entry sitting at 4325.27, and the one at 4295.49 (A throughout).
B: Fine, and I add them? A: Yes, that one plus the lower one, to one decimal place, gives 27.1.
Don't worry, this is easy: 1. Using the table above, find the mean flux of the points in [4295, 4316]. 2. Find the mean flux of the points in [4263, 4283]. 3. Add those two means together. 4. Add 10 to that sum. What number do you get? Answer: 34.0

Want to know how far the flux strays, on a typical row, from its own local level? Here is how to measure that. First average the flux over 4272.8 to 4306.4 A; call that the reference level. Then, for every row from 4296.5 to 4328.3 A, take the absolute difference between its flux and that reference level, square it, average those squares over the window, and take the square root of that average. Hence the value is 1.26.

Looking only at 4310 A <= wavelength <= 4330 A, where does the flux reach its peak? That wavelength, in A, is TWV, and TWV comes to 4325.27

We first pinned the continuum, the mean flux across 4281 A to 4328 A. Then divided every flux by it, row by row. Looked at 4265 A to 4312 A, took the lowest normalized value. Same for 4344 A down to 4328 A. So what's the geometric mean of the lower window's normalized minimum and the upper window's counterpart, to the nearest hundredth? 1.00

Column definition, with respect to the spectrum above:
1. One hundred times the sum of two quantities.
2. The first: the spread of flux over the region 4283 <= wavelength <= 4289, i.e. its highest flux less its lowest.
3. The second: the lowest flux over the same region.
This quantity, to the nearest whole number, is 1220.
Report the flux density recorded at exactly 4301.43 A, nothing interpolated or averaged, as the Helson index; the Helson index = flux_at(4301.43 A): 11.7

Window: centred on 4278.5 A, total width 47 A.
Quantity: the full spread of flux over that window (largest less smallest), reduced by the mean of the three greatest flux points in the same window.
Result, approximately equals -11.2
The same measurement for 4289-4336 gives -11.1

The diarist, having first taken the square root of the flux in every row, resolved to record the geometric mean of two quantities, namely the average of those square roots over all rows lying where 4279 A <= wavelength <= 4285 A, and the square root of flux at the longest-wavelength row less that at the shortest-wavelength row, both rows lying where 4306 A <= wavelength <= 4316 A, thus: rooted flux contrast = 0.54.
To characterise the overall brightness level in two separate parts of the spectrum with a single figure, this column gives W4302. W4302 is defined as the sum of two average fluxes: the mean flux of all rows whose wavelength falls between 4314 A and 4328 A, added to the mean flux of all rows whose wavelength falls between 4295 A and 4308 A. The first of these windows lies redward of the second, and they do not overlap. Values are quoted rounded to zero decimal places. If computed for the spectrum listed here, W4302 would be 26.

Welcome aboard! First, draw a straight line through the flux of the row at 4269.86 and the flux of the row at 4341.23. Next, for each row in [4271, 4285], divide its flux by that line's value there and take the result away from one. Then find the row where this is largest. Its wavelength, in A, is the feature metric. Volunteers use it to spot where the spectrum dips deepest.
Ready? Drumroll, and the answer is 4275.76 A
